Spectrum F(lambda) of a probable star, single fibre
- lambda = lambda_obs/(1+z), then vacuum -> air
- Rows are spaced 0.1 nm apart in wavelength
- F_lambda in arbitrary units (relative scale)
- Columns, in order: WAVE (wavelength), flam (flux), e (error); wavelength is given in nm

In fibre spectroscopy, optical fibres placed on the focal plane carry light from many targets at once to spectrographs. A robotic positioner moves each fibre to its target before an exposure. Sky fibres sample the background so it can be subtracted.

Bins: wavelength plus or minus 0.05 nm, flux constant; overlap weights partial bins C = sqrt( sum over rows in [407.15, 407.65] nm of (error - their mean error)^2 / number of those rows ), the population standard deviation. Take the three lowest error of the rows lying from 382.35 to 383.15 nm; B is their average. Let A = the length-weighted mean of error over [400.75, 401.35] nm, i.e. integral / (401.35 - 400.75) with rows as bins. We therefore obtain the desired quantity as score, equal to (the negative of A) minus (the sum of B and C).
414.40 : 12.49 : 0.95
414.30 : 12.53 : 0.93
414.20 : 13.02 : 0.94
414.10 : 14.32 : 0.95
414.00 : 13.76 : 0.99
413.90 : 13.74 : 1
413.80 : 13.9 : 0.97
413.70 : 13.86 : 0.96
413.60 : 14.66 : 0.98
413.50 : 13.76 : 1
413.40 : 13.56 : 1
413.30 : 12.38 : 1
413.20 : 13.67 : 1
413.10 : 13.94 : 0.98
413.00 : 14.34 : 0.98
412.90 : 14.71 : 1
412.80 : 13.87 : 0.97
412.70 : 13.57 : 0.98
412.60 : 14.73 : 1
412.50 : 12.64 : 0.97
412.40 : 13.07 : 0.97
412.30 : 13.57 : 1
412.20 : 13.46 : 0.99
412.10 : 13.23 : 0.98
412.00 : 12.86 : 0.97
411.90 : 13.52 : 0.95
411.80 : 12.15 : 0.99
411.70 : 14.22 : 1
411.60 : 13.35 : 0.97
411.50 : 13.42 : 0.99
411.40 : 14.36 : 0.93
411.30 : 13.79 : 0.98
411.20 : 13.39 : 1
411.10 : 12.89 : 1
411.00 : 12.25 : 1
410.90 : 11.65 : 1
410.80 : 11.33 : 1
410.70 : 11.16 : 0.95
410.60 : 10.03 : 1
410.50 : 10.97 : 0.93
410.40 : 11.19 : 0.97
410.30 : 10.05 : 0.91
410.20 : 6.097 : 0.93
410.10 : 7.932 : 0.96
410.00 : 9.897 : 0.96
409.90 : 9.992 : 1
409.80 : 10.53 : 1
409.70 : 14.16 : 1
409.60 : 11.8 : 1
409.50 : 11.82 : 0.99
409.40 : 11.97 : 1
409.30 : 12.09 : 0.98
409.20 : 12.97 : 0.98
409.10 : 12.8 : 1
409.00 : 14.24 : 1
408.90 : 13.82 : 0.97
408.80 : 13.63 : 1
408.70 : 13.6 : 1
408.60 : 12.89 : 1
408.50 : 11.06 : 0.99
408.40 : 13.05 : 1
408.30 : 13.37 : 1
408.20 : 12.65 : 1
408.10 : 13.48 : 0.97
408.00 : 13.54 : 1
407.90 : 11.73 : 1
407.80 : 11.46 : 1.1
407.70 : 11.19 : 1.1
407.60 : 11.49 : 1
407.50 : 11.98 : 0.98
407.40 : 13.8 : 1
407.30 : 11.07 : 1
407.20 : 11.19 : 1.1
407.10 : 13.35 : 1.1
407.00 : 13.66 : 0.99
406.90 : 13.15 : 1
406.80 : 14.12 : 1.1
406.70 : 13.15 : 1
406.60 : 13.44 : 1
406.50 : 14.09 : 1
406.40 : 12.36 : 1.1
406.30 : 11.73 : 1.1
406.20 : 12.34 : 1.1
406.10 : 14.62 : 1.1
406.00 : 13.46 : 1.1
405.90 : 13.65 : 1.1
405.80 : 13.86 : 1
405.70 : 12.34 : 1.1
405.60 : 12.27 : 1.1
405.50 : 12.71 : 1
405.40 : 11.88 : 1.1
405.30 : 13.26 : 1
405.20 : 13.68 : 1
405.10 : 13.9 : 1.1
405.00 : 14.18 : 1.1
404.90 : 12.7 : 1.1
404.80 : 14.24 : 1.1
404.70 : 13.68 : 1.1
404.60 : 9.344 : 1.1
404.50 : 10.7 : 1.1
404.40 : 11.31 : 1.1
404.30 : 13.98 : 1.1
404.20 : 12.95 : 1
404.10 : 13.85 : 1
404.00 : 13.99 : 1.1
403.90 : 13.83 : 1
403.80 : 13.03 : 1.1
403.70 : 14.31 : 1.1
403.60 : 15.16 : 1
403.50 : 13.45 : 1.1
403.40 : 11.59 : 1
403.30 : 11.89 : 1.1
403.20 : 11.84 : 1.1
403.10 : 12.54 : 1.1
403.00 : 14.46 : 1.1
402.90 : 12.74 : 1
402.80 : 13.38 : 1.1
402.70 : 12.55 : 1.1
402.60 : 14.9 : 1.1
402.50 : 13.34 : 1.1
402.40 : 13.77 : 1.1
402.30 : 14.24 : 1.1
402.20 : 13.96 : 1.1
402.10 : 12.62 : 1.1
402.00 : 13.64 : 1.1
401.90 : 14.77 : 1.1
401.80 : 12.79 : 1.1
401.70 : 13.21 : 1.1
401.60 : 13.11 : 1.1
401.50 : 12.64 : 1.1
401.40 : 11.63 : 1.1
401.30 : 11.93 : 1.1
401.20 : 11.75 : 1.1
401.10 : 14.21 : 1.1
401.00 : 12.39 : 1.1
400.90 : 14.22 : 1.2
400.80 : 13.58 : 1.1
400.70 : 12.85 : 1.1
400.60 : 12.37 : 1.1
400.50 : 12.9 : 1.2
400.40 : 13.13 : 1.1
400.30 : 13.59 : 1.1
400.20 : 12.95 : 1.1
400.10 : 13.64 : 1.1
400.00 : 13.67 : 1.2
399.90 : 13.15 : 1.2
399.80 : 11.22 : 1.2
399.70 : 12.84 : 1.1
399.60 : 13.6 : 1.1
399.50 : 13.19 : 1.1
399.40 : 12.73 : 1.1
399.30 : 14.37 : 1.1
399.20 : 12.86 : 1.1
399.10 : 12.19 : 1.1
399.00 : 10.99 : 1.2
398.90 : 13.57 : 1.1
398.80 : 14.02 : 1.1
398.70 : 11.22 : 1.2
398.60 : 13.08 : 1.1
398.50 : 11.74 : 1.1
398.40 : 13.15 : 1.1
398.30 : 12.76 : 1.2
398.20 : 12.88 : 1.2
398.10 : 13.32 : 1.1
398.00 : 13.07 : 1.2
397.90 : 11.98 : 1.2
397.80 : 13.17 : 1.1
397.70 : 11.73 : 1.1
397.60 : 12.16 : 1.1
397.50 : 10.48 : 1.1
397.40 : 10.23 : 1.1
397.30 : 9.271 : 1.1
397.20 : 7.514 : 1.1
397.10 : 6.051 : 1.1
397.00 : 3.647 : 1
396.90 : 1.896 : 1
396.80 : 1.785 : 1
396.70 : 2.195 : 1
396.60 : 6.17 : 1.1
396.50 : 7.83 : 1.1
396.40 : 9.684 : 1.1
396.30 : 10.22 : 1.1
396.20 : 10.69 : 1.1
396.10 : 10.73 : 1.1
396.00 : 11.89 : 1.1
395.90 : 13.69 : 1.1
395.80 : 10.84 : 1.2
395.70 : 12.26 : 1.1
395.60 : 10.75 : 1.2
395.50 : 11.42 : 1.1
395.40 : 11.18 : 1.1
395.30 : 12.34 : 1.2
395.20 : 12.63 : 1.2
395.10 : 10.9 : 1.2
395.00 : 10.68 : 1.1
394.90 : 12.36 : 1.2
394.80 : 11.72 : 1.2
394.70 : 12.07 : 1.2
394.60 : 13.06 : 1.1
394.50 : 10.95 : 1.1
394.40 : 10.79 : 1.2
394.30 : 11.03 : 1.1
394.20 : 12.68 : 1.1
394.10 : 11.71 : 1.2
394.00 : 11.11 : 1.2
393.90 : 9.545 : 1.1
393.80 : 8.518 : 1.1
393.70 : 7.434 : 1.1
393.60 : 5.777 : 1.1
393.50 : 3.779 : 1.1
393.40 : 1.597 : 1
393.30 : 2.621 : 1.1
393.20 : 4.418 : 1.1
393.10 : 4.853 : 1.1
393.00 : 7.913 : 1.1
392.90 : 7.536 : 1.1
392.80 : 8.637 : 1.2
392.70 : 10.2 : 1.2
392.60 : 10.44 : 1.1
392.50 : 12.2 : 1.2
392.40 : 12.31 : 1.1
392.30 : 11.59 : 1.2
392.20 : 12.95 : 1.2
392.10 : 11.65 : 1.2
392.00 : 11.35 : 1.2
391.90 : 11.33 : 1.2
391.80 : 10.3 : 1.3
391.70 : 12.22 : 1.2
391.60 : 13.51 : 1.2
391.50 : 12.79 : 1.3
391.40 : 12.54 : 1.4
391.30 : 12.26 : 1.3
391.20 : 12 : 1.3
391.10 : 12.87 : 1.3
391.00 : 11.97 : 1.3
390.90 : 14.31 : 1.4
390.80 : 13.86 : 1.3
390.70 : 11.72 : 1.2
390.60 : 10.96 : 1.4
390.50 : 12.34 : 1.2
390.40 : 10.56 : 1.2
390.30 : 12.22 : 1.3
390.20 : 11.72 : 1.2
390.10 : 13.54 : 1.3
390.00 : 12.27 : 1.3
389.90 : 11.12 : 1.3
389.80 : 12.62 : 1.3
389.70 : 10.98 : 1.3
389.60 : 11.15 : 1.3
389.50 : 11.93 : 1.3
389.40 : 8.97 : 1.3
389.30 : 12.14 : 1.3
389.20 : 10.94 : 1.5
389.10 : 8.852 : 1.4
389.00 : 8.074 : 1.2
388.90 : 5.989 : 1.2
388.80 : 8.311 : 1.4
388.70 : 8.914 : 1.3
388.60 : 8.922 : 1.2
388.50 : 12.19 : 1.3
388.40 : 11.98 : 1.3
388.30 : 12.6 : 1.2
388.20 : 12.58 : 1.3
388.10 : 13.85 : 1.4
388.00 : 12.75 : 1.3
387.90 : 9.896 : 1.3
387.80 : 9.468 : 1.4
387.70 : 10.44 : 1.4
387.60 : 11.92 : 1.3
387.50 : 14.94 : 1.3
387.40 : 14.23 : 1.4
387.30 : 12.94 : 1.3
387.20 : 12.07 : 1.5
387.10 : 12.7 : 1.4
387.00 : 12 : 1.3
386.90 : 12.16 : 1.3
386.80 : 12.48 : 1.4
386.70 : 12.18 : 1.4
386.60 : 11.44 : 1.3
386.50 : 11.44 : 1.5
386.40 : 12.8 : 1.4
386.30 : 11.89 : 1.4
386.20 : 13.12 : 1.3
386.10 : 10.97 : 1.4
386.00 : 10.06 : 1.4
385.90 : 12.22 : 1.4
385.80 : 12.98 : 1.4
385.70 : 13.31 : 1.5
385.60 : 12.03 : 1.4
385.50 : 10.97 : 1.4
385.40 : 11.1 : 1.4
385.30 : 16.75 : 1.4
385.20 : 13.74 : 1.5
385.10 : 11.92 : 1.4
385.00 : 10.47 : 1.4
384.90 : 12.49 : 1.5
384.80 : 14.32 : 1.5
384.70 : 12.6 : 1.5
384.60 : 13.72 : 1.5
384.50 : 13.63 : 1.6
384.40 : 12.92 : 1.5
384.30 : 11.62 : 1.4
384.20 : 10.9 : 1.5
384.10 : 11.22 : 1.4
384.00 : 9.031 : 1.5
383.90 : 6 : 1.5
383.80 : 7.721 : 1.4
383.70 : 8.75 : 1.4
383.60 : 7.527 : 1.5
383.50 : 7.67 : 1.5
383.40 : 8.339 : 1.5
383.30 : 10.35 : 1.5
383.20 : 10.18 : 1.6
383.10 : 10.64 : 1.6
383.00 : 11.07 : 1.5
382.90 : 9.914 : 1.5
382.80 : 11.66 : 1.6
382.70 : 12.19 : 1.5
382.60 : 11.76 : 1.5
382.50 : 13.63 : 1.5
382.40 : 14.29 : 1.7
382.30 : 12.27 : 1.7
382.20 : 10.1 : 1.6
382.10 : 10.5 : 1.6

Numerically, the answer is -2.66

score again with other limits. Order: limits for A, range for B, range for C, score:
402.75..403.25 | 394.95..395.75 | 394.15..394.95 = -2.23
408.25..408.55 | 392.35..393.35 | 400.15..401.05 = -2.14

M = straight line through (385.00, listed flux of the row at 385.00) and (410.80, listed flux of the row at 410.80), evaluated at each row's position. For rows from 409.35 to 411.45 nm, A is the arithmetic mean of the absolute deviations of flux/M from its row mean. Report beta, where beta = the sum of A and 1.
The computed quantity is 1.13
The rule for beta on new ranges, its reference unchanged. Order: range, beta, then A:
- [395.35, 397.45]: 1.28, 0.28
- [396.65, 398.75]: 1.31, 0.31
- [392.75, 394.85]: 1.27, 0.27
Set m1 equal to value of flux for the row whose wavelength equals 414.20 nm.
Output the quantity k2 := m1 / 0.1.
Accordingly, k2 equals 130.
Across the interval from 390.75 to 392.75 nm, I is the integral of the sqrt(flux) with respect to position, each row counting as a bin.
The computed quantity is 6.96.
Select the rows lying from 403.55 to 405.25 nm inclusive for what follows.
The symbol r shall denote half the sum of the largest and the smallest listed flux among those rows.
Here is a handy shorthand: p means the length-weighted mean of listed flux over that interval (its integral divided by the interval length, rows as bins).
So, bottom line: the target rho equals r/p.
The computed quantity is 0.93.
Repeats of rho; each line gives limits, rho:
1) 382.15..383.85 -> 1.04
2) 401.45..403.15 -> 1.02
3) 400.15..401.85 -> 1.00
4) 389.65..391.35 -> 1.02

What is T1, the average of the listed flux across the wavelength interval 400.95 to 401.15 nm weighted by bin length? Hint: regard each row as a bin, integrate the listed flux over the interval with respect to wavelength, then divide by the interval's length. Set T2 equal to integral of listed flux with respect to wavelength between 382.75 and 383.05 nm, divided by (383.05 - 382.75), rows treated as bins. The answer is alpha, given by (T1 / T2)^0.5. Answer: 1.11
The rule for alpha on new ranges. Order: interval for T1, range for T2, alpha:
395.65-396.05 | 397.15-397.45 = 1.16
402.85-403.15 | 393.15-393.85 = 1.65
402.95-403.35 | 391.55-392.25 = 1.03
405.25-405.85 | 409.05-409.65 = 1.02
